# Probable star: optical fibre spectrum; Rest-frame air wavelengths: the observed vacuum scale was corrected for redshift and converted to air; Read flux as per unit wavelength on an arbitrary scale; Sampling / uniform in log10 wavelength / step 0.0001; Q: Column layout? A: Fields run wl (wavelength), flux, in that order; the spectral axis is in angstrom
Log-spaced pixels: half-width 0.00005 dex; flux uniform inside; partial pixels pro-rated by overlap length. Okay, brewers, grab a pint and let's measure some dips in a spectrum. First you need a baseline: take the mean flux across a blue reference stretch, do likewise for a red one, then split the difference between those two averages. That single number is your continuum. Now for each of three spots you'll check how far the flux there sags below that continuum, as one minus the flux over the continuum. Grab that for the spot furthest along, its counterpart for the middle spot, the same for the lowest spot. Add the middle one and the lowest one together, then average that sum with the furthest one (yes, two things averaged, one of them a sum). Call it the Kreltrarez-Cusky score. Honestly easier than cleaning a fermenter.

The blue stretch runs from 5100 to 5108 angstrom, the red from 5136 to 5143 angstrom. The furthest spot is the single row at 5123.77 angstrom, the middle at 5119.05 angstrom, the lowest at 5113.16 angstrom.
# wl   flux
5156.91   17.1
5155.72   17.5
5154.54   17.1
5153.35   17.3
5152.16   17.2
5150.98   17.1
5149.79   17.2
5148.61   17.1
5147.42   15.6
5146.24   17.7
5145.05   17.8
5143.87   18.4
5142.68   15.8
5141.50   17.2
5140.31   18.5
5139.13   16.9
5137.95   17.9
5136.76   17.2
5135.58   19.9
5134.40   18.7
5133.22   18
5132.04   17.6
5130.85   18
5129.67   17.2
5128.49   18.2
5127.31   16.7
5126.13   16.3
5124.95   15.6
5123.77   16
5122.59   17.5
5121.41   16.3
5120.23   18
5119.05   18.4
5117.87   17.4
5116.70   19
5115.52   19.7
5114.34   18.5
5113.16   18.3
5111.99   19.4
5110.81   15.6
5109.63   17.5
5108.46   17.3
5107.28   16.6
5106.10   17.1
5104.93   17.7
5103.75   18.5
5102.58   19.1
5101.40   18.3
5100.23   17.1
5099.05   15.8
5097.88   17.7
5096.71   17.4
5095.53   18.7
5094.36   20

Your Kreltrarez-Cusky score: 0.00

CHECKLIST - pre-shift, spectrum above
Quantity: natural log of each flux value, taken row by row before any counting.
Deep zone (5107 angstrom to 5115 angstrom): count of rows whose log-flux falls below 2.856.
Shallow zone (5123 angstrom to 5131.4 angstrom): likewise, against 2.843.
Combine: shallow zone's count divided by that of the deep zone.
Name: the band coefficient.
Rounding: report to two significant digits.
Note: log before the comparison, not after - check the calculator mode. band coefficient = 1.3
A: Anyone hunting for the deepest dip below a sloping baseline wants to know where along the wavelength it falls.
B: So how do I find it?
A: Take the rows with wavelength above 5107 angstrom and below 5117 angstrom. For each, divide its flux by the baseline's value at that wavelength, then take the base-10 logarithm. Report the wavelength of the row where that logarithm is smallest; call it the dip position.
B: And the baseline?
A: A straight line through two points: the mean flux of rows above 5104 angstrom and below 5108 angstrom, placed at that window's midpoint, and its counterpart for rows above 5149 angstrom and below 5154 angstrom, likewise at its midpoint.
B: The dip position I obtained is 5110.81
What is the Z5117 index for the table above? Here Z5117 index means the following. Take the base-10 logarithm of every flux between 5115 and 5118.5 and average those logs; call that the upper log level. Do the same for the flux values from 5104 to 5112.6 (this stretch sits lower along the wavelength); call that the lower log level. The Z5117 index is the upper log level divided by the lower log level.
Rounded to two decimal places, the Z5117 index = 1.03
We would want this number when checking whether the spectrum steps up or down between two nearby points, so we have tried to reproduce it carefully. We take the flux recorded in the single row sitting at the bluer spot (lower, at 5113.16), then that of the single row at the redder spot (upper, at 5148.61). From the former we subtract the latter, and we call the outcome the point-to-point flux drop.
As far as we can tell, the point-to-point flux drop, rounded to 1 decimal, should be 1.2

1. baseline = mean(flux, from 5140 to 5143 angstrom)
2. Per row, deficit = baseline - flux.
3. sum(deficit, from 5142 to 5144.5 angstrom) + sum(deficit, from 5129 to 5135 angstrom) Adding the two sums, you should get -4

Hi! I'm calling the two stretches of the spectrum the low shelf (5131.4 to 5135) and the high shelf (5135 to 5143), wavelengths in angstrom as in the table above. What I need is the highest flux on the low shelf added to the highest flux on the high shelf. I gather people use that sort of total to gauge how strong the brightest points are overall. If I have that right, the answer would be 38.6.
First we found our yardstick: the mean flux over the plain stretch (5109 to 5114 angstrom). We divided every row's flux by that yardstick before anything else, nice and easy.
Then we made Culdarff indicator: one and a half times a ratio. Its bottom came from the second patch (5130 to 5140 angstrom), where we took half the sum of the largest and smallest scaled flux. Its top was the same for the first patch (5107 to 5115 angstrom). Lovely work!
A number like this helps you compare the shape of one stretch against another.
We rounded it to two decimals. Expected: 1.43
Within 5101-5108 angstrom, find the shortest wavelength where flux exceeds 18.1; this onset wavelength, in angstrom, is 5101.40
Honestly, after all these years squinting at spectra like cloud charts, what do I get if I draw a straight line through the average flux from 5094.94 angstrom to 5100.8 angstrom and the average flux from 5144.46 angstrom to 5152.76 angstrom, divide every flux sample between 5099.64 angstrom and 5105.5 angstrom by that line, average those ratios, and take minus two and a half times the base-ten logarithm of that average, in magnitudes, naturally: -0.050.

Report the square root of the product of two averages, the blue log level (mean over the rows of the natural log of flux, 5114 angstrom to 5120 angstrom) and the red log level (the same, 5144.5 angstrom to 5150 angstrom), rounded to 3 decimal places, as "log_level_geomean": 2.879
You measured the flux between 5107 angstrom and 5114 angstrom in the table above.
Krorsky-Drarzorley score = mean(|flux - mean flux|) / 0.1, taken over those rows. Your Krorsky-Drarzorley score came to 9.5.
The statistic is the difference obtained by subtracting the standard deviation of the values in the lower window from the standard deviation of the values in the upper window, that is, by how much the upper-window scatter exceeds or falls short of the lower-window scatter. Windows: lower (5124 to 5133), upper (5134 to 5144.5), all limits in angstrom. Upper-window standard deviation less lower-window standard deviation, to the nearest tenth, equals 0.3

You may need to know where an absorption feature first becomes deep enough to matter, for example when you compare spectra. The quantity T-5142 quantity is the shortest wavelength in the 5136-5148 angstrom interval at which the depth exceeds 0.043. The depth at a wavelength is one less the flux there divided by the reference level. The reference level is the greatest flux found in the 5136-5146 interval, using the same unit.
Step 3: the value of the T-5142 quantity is 5136.76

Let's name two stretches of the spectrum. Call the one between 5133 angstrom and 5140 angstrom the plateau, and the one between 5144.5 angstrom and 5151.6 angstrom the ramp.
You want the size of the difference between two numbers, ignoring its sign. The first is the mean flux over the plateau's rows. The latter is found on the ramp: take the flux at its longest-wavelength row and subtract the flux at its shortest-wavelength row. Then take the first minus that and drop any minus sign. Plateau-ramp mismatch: 18.8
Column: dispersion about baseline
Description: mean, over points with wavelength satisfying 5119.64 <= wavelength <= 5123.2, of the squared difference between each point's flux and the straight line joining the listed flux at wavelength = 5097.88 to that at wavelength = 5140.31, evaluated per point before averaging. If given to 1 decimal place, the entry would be 1.3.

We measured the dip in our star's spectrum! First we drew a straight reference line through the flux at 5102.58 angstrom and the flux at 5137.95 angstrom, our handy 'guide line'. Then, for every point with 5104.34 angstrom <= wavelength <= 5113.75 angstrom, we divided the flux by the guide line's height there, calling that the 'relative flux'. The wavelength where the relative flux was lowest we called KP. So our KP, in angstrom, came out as 5110.81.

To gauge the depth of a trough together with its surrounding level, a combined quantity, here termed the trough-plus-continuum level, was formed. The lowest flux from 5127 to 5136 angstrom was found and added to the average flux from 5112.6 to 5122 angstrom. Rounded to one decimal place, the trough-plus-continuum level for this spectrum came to 34.9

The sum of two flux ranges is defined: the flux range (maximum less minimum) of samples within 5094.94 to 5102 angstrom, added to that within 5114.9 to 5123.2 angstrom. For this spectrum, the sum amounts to 6.3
